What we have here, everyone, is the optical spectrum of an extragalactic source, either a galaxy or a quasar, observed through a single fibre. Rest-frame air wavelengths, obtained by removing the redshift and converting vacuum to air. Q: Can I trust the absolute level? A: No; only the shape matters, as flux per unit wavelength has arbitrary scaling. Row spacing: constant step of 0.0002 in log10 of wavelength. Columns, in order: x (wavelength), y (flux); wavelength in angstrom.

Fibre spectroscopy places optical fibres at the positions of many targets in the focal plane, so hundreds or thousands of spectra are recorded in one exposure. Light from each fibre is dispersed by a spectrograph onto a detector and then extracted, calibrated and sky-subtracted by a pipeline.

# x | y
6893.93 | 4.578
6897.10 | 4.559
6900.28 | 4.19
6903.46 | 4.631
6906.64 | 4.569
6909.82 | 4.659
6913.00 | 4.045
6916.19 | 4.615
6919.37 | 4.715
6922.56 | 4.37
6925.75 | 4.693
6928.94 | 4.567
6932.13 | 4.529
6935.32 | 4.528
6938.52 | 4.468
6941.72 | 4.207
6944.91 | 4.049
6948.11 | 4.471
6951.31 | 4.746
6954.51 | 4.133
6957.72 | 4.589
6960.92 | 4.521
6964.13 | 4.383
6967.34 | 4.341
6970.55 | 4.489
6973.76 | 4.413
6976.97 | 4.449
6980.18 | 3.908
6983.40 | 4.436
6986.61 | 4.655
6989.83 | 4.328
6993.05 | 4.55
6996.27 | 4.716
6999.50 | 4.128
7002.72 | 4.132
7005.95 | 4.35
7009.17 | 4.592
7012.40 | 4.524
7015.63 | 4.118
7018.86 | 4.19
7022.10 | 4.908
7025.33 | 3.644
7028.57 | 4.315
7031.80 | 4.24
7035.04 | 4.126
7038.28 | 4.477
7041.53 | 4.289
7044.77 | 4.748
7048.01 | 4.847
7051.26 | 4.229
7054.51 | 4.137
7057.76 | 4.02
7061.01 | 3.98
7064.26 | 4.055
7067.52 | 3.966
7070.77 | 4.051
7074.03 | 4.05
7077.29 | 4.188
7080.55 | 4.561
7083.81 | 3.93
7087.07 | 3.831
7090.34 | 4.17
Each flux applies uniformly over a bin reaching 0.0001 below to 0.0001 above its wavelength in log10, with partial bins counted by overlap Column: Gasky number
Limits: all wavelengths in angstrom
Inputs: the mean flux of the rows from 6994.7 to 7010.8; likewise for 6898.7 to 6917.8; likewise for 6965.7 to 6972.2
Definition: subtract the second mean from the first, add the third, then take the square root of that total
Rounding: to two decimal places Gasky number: 2.08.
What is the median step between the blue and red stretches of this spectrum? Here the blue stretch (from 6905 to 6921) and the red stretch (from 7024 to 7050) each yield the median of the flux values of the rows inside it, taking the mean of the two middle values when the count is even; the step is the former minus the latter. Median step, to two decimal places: 0.31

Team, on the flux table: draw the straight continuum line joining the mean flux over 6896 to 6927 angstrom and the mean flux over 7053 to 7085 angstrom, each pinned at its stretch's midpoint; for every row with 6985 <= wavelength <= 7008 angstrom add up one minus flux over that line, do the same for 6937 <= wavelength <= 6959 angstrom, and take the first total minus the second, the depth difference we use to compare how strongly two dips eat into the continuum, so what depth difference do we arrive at -0.25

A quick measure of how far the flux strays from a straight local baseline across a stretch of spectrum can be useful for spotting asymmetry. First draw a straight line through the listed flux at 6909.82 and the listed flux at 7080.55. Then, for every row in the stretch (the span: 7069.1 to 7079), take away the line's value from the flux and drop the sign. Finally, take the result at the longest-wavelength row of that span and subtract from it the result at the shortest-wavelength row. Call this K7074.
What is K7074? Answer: -0.14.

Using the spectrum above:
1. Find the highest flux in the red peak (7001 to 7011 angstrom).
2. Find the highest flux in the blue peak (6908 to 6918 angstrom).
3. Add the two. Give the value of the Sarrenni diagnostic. 9.25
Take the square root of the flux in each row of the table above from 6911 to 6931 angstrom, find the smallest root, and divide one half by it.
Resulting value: 0.249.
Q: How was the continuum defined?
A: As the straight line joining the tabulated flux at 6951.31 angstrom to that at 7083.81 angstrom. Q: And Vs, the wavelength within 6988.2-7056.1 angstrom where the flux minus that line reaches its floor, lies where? 7025.33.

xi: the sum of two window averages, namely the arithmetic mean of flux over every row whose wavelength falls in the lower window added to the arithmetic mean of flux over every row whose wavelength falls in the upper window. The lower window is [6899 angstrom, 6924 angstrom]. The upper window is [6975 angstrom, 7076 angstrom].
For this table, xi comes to 8.77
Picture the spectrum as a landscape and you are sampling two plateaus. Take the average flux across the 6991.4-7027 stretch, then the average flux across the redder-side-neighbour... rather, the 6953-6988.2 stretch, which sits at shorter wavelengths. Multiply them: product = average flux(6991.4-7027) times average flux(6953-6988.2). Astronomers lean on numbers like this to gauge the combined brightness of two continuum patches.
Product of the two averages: 19.1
